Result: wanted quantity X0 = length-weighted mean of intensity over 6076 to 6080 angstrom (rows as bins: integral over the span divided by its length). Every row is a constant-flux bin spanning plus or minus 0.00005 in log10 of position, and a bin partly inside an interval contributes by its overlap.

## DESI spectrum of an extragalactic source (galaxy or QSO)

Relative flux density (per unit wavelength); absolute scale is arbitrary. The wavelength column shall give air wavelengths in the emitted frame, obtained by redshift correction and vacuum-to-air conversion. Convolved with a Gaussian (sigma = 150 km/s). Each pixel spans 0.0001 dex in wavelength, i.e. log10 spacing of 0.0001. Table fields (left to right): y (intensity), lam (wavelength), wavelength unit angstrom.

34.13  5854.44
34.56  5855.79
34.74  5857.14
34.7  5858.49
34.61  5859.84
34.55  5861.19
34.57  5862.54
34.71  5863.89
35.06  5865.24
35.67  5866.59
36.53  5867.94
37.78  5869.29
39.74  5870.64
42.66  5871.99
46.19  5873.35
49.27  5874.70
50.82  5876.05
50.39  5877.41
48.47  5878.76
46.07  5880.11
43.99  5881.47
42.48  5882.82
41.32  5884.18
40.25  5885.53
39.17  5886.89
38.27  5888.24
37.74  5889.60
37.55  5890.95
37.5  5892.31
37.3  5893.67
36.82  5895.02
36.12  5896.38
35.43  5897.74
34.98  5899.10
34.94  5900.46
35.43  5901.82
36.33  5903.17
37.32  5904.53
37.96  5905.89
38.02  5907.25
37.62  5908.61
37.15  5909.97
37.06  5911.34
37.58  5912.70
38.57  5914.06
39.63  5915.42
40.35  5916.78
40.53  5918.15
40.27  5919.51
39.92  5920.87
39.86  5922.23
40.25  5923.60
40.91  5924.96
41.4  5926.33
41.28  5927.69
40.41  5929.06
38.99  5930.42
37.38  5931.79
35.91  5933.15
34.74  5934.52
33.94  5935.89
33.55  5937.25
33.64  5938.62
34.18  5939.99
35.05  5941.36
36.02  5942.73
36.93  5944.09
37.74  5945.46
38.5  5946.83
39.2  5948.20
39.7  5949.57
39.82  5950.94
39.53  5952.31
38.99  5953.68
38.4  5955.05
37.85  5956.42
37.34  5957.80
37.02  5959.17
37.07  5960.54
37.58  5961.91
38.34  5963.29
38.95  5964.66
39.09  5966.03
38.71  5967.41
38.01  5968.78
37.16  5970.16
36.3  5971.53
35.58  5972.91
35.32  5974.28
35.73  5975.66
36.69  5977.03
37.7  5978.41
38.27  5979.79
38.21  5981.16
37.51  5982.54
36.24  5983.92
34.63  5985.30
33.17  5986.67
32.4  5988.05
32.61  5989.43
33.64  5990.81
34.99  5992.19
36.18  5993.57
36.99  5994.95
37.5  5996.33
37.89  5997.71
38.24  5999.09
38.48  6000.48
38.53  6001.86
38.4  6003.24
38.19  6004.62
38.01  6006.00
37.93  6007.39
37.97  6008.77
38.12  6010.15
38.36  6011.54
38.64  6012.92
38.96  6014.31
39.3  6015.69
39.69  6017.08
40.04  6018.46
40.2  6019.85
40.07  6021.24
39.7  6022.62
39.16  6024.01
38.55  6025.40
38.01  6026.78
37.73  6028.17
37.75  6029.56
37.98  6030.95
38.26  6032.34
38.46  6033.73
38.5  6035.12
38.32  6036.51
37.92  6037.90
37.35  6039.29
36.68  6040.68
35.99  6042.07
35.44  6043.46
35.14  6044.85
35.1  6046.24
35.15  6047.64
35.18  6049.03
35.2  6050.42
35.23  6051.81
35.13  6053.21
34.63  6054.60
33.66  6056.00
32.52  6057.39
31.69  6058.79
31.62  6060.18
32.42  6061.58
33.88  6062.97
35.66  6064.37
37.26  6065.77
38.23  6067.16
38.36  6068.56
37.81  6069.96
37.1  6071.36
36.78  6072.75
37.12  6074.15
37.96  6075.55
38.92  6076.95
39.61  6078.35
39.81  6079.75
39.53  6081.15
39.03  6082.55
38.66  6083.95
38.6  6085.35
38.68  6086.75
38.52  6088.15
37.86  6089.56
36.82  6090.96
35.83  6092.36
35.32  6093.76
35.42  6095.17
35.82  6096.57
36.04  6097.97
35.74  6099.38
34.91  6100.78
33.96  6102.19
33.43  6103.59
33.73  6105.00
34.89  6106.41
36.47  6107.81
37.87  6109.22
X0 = 39.3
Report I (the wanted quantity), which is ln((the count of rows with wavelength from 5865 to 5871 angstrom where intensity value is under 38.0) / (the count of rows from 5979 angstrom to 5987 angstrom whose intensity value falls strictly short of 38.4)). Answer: -0.4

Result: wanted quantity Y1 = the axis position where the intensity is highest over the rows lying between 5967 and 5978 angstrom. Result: 5967.41 angstrom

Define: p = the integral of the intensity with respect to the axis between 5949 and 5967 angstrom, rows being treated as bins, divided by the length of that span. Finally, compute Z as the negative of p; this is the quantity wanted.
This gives -38.4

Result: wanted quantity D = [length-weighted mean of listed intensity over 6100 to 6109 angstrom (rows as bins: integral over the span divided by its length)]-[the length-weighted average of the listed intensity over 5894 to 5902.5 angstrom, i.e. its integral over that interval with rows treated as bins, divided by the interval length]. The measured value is -1.0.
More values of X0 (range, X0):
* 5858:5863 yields 34.6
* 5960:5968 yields 38.3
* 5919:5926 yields 40.3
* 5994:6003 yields 37.9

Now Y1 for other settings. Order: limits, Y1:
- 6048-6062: 6051.81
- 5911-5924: 5918.15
